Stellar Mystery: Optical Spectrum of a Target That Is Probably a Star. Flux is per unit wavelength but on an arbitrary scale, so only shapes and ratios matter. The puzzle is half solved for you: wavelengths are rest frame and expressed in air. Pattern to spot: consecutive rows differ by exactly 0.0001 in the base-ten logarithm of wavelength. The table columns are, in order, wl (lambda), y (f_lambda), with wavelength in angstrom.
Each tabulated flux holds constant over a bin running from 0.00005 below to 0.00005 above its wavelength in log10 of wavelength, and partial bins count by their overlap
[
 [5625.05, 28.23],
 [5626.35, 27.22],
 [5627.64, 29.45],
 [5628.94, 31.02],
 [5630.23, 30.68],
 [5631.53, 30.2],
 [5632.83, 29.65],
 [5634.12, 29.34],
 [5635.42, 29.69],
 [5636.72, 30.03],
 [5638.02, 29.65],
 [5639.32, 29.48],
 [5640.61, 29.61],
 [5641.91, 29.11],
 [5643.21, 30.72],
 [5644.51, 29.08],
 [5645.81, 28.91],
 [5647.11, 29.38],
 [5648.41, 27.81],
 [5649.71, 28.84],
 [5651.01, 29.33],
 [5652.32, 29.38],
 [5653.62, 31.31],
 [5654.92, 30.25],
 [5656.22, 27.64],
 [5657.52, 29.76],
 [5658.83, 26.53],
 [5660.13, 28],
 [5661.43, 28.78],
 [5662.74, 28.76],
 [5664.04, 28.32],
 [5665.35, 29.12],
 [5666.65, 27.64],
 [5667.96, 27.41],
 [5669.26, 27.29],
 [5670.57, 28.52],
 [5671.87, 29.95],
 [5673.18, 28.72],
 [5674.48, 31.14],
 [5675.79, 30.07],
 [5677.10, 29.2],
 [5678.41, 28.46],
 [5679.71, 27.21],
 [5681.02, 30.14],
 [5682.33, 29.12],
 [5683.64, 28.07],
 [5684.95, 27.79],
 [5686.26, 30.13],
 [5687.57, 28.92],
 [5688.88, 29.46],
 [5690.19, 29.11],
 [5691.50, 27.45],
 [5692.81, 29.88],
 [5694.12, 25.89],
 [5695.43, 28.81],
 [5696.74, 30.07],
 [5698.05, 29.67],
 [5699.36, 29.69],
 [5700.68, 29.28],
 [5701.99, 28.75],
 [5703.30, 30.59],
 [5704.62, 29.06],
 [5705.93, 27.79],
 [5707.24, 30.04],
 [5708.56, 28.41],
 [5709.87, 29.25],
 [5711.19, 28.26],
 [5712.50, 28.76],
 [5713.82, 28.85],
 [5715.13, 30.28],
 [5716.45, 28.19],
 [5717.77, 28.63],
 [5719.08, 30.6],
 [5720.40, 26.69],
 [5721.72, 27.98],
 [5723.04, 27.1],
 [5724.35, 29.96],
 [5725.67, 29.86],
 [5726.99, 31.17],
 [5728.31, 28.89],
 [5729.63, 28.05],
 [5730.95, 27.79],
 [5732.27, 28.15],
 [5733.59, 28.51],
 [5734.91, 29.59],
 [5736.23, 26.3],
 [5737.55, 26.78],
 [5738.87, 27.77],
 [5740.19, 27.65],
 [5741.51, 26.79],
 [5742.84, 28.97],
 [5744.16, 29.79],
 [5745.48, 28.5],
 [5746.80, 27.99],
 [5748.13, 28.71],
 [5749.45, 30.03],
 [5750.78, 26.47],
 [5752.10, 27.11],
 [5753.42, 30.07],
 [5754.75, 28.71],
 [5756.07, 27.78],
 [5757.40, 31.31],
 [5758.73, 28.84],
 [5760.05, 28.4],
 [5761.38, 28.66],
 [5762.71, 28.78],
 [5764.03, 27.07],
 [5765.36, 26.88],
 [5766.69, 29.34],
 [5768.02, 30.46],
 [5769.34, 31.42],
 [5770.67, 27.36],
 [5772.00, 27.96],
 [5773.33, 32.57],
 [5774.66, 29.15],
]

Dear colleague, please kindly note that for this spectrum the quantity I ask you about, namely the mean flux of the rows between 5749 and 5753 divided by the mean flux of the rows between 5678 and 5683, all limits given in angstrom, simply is 0.97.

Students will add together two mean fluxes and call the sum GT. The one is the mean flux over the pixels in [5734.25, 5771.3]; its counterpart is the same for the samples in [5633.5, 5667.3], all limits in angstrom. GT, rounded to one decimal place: 57.6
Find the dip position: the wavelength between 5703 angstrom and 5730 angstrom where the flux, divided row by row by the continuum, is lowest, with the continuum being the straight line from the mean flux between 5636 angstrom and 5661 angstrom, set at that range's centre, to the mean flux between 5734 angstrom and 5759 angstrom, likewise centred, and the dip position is 5720.40 angstrom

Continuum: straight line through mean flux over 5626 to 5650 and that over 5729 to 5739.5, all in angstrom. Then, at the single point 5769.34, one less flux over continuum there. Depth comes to -0.15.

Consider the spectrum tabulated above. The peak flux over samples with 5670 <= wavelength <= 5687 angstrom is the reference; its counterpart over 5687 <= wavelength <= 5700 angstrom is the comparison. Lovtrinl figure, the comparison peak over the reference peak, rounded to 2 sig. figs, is 0.97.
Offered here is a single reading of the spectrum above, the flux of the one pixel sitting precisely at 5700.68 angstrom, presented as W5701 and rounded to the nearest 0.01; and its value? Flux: 29.28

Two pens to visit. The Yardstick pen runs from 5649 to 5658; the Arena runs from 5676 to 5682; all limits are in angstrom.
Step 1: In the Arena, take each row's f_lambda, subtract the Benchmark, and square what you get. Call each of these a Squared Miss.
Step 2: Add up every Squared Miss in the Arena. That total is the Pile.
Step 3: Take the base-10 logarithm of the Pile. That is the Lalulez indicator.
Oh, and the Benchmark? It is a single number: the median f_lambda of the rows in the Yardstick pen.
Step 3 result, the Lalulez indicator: 0.79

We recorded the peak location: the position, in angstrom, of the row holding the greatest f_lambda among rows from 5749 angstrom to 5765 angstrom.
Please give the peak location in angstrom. 5757.40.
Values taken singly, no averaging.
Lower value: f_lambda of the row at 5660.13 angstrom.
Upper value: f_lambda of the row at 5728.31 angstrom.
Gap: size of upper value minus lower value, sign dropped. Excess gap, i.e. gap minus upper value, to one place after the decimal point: -28.0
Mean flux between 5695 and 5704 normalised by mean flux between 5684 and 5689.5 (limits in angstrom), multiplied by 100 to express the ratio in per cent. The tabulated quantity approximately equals 102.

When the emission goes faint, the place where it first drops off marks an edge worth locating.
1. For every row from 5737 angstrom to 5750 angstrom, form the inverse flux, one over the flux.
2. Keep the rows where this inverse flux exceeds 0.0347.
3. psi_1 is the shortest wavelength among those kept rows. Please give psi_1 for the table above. 5737.55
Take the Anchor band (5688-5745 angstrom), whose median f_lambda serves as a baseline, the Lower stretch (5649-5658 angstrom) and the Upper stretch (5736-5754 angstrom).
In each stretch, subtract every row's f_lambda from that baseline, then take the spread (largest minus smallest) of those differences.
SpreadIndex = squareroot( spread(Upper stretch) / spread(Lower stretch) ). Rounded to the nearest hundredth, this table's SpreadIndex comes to 1.01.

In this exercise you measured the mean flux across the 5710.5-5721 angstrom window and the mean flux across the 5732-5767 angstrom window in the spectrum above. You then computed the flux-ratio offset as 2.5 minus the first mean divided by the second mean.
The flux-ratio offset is 1.48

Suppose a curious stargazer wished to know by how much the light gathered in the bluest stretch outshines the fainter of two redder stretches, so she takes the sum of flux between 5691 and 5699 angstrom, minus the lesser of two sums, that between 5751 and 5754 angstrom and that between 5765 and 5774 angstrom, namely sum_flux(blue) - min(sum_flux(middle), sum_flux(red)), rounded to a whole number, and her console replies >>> 115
